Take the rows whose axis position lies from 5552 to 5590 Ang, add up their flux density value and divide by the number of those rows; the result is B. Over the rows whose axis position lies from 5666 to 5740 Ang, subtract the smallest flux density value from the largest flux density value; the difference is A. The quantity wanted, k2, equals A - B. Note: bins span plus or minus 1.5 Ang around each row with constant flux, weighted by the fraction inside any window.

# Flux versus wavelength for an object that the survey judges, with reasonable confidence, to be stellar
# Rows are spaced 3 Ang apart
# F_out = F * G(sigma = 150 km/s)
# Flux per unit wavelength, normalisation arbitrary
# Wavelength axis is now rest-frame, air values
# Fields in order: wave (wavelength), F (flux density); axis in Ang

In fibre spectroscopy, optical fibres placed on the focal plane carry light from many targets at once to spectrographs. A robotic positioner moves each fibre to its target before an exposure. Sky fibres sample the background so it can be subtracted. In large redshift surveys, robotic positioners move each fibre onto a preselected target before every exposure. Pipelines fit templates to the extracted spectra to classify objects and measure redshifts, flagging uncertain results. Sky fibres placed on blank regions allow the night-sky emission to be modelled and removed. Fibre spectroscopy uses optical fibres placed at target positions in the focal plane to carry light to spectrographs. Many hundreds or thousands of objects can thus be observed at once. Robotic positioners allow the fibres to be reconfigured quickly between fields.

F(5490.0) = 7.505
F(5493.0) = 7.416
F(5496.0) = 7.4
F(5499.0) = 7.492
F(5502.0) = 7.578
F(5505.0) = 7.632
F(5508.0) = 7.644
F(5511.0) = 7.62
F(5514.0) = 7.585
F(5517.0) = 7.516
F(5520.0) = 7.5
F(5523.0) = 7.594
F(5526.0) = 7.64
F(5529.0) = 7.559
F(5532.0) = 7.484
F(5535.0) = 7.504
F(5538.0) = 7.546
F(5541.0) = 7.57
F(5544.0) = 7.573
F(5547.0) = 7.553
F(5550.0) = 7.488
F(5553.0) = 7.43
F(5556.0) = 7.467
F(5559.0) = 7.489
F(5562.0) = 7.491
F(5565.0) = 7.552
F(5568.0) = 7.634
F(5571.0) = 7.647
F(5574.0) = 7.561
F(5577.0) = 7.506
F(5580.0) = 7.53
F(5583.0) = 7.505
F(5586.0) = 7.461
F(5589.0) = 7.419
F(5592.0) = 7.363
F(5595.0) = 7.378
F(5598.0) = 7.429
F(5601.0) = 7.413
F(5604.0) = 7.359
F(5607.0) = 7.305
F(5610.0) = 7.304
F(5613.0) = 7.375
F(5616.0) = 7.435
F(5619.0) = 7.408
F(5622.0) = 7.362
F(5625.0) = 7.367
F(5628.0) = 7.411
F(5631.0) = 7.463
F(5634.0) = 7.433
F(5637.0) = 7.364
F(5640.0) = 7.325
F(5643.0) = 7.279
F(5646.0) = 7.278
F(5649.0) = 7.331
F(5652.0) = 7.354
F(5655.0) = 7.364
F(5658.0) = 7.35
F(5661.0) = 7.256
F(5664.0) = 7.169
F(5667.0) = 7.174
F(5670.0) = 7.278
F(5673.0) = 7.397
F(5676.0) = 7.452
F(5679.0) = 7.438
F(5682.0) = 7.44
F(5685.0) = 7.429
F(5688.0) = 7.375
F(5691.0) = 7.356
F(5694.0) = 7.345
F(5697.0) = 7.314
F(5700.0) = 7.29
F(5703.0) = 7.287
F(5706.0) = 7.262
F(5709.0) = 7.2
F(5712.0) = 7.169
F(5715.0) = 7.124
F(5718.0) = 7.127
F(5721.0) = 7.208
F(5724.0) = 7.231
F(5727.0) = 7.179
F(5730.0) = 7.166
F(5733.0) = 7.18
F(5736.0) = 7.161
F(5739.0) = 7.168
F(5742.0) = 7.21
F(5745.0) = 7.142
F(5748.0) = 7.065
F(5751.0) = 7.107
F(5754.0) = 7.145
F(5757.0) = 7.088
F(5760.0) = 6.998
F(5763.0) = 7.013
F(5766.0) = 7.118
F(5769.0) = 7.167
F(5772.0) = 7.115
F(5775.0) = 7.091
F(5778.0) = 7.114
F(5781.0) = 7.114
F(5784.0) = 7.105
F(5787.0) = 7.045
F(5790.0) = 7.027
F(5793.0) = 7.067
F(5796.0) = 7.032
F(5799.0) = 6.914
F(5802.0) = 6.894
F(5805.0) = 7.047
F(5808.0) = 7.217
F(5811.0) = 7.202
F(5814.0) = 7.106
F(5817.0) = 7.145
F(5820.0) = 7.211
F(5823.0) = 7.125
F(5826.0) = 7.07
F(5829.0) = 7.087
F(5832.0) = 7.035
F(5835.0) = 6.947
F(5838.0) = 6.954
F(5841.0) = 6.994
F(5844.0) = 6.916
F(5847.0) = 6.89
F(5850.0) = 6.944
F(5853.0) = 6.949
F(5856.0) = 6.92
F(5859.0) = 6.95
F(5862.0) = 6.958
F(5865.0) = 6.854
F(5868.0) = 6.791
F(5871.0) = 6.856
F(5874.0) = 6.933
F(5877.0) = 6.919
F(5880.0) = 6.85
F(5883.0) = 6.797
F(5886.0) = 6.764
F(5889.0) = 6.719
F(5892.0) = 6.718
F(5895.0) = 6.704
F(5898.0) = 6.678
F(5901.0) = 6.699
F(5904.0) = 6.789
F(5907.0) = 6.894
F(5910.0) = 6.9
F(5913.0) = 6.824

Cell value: -7.19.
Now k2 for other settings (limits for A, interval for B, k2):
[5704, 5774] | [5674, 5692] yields -7.15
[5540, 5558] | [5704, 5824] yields -6.98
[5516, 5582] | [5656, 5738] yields -7.06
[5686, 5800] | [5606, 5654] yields -6.90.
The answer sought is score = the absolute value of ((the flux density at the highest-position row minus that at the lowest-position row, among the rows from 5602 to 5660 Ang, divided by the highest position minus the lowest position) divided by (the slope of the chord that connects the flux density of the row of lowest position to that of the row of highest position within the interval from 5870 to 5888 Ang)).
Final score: 0.0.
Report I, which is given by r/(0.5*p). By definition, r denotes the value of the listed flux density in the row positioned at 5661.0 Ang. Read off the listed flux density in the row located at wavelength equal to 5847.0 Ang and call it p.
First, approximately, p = 6.89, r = 7.256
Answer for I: 2.11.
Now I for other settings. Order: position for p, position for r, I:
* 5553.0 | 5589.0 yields 2.00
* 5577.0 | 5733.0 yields 1.91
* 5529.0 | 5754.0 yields 1.89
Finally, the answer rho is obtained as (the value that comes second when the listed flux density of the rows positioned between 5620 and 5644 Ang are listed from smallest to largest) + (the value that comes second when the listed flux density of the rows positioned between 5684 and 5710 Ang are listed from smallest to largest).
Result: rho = 14.6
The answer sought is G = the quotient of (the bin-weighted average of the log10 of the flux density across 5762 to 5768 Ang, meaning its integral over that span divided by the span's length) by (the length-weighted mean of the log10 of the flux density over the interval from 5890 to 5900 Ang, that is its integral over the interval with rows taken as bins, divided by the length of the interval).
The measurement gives 1.03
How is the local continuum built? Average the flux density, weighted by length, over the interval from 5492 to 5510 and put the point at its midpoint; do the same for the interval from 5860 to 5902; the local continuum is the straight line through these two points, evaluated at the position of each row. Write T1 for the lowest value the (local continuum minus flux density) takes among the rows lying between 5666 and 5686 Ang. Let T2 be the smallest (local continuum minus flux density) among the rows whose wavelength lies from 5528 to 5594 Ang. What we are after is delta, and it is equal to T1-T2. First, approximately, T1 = -0.254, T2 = -0.25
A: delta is -0.01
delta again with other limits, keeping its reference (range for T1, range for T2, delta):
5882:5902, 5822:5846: 0.21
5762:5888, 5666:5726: -0.03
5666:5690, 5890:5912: -0.10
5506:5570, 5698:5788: -0.08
